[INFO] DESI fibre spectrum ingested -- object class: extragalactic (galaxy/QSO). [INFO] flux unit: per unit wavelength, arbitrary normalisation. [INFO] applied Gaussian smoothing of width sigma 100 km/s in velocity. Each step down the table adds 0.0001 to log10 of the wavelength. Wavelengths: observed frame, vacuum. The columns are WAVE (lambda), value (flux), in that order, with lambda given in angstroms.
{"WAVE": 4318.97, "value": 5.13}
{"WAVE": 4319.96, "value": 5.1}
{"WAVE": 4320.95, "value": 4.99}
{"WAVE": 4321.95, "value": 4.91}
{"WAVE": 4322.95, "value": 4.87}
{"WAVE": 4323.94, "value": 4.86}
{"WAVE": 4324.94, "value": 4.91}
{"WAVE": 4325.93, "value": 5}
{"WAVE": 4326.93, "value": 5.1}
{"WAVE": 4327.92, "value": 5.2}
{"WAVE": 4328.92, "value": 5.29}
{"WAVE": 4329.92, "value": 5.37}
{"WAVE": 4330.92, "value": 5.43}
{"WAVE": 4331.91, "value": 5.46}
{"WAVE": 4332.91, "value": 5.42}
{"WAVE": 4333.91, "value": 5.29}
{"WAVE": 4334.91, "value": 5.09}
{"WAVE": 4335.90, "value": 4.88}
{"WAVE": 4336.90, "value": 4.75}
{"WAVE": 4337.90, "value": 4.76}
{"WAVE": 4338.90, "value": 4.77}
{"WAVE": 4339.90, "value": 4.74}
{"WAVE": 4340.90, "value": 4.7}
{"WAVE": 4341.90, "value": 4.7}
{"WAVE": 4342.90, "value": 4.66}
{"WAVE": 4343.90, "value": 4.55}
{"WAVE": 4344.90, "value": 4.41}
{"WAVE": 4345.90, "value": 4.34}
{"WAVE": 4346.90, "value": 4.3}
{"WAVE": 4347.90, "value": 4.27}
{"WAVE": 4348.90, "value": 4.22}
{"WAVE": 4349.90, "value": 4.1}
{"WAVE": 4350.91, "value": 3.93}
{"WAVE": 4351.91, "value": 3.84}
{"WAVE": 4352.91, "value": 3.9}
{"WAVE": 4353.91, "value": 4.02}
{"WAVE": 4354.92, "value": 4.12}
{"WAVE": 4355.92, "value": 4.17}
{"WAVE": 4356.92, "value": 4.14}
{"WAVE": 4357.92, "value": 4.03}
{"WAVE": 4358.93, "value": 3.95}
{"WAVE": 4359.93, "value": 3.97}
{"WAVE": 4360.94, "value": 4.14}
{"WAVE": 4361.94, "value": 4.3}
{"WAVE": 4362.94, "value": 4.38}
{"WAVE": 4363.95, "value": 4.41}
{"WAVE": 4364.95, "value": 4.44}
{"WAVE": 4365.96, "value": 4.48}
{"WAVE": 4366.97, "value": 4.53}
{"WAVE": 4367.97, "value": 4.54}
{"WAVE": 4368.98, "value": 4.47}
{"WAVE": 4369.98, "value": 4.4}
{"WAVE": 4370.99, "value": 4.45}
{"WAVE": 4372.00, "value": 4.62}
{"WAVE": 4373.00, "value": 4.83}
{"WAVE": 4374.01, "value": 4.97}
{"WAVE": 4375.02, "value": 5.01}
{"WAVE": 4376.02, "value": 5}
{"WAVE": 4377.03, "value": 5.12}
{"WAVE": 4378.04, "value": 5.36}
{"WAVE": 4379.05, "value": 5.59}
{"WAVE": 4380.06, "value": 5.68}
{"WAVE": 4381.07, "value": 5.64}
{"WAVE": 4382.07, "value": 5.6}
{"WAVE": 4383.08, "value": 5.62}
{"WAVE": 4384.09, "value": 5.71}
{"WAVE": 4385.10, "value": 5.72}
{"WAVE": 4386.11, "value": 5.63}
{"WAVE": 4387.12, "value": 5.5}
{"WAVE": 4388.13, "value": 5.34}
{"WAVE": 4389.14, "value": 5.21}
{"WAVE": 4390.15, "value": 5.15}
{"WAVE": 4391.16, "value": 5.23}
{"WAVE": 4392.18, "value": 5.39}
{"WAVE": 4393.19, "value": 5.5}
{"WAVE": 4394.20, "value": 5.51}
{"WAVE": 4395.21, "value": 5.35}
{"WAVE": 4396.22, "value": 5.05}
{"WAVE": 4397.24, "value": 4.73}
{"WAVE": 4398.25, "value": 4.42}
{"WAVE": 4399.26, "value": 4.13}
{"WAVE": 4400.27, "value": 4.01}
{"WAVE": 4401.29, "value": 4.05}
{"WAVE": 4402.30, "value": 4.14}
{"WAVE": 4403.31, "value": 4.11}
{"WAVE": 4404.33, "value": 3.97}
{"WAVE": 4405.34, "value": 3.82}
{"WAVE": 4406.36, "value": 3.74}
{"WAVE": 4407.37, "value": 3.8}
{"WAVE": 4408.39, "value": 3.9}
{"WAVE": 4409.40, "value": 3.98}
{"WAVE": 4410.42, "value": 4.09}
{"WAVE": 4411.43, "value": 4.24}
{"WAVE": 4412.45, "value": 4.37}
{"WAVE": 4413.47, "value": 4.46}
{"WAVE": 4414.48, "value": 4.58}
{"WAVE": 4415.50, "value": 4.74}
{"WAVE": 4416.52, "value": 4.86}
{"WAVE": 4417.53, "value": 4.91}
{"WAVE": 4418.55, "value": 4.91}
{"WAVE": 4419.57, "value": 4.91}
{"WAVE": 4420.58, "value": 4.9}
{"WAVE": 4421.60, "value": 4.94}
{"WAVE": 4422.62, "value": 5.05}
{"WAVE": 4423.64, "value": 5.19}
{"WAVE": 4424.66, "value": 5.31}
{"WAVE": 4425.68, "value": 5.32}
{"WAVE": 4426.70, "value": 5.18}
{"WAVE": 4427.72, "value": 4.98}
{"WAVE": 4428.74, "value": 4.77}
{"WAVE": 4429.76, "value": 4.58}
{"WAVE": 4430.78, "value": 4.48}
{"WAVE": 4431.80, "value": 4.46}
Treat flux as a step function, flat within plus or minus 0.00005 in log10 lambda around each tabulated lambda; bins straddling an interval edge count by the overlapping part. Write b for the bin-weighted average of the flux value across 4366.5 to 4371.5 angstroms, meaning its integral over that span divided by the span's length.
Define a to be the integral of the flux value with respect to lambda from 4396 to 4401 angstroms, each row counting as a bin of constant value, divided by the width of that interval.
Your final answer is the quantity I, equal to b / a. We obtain 1.02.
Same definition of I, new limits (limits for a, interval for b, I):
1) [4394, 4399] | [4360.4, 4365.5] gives 0.88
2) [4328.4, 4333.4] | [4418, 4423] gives 0.92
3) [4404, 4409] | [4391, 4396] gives 1.40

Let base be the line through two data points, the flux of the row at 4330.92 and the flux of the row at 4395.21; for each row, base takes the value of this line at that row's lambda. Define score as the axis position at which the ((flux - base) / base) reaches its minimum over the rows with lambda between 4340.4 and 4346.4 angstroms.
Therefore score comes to 4345.90 angstroms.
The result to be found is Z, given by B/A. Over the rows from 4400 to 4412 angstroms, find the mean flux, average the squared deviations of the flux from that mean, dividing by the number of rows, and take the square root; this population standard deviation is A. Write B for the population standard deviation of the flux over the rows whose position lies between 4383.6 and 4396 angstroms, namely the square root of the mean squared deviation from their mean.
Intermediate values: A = 0.14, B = 0.183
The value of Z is 1.27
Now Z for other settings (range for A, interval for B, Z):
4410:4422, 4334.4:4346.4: 0.66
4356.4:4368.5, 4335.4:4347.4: 0.85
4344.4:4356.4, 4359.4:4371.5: 0.91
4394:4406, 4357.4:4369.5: 0.38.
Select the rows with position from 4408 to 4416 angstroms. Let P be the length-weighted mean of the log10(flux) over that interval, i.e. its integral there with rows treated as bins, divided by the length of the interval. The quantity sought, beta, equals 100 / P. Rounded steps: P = 0.63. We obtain 158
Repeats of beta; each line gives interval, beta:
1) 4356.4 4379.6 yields 152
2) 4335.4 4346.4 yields 150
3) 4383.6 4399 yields 139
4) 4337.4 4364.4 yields 158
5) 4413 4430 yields 145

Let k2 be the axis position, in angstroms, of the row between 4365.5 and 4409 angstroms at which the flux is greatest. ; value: 4385.10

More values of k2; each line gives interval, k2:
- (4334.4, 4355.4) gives 4334.91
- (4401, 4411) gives 4402.30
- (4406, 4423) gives 4422.62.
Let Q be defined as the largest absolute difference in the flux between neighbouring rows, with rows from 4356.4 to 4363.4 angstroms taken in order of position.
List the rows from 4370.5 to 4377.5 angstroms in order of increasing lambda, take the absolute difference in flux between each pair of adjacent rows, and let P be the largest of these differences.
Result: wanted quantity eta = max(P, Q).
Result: 0.21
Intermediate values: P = 0.21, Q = 0.17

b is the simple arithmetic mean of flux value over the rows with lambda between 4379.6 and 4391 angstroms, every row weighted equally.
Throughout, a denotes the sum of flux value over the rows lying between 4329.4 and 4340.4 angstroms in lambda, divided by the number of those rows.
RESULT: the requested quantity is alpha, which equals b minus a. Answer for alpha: 0.4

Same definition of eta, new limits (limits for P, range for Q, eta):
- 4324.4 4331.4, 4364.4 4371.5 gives 0.10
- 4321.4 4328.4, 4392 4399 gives 0.32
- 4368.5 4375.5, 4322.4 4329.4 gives 0.21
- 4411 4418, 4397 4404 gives 0.31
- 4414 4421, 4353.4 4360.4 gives 0.16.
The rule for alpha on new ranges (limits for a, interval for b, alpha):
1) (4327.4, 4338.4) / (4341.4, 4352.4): -0.9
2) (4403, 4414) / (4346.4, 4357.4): 0.0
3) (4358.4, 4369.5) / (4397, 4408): -0.2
